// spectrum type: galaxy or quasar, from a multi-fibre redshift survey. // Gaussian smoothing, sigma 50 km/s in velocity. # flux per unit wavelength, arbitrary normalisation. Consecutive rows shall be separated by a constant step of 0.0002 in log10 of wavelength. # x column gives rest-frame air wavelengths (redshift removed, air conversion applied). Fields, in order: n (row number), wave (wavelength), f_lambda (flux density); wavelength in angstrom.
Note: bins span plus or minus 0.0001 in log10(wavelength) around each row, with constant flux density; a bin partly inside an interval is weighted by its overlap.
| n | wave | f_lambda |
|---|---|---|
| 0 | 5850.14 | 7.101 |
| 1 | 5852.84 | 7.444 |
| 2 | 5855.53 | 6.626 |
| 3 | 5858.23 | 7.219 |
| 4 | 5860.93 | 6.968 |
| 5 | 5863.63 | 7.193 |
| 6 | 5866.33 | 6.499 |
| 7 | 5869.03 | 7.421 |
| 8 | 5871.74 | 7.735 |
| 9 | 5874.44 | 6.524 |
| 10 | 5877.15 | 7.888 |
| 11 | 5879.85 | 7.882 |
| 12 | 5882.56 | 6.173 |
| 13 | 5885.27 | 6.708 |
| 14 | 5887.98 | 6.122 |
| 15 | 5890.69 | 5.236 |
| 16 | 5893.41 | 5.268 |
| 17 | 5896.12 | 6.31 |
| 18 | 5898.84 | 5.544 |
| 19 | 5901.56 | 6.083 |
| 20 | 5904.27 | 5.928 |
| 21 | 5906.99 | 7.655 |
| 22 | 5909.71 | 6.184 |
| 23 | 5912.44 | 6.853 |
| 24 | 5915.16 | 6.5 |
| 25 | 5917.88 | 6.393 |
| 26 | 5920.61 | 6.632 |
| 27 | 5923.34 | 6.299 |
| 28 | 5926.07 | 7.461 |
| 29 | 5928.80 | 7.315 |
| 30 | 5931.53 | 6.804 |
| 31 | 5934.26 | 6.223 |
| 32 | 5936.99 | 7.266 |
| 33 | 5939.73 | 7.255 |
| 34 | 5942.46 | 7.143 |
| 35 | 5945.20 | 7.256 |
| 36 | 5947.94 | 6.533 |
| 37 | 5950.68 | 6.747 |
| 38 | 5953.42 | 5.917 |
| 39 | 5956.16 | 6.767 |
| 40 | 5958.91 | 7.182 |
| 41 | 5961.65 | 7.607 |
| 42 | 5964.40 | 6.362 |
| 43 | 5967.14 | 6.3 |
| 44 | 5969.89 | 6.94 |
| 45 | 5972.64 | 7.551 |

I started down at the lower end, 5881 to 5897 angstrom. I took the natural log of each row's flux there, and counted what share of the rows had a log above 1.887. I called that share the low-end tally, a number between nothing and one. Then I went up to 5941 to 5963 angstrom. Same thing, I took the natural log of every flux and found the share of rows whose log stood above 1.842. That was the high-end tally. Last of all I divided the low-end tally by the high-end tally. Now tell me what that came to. 0.2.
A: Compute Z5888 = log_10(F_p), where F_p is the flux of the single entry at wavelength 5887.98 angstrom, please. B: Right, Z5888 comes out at 0.79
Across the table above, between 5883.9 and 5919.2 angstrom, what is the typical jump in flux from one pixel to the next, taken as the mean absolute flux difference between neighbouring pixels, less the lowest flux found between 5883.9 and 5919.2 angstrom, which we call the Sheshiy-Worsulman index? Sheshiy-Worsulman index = -4.54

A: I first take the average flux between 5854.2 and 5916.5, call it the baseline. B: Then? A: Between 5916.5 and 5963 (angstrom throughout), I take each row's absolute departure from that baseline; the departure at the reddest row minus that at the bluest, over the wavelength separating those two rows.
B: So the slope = 0.02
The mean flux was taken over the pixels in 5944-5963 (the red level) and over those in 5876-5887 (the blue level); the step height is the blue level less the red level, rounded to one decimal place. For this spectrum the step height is 0.3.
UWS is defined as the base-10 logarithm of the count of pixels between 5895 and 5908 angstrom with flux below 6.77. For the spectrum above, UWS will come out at 0.60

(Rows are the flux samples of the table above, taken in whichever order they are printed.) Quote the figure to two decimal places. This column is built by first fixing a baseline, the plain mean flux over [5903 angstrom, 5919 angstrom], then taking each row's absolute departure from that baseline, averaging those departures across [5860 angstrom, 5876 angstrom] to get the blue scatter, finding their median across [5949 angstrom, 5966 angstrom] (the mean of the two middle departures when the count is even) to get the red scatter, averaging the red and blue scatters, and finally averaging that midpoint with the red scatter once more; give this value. 0.44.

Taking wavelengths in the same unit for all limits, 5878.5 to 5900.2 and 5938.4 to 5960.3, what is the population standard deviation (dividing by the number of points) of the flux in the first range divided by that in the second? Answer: 1.9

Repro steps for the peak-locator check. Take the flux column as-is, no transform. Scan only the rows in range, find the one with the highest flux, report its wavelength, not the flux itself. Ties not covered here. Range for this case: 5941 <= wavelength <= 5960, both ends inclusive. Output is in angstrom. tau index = 5945.20 angstrom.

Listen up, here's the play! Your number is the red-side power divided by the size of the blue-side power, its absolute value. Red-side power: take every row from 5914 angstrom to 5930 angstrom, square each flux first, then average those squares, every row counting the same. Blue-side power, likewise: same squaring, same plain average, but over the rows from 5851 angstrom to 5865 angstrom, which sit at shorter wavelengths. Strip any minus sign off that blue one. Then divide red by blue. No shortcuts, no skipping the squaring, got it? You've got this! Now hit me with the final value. 0.91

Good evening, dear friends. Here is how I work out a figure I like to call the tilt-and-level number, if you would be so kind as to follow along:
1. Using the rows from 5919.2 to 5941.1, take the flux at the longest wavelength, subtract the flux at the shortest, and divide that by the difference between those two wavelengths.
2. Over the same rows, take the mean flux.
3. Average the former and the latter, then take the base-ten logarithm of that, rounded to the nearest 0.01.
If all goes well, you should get 0.54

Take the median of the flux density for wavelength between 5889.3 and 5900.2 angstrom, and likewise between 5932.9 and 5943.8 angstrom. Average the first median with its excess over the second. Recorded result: 1.8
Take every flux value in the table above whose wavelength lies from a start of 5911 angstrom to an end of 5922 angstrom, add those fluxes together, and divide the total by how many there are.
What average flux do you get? 6.59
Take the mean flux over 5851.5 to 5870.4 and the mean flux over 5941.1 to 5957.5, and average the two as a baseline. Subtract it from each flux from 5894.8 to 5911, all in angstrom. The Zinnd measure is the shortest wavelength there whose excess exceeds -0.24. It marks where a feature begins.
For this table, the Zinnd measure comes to 5906.99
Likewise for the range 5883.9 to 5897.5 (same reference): 5885.27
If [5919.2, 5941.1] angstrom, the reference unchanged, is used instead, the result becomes 5926.07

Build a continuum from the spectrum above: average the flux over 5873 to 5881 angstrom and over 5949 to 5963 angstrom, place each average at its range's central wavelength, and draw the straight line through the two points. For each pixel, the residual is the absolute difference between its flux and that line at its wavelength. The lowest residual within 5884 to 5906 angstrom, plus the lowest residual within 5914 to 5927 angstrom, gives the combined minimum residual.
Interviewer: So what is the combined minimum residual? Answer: 1.1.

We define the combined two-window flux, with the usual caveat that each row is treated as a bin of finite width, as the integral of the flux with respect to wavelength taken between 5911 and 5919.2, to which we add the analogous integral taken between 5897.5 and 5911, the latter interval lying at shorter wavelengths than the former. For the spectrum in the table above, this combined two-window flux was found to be 139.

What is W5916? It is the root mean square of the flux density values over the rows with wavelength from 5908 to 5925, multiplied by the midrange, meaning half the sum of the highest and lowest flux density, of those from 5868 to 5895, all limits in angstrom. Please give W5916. 42.5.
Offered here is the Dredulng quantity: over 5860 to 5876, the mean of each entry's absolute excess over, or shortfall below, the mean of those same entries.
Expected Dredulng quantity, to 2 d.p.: 0.39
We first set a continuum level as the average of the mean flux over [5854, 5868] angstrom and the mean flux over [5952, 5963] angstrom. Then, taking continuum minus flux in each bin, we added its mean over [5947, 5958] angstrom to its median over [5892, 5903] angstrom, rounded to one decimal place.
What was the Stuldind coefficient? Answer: 1.5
